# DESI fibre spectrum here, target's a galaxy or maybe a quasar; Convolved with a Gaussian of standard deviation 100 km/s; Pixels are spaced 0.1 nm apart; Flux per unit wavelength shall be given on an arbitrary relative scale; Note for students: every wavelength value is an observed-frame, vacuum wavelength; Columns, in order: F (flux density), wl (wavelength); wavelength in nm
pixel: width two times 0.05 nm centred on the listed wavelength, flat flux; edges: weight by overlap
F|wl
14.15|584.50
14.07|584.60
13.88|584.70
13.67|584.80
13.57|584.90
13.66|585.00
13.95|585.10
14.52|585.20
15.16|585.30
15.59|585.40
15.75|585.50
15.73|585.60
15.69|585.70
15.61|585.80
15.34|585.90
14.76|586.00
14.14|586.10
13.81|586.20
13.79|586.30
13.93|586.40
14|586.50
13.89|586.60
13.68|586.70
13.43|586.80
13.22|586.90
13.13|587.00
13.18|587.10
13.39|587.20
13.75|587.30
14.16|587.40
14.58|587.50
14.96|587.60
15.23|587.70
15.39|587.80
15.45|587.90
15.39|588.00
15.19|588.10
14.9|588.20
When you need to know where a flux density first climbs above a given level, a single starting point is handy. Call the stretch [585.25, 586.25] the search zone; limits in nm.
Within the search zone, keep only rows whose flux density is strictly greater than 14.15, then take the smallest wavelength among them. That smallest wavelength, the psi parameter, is 585.30 nm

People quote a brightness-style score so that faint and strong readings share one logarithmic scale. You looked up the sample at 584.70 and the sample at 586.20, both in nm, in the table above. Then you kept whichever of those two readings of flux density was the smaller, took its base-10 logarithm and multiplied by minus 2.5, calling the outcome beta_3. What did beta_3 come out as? -2.85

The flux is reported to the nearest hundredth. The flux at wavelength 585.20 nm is 14.52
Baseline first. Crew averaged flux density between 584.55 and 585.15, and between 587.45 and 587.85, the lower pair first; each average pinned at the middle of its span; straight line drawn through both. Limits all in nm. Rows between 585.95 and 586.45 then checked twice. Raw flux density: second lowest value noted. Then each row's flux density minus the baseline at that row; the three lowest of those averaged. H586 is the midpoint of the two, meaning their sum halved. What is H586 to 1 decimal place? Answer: 6.6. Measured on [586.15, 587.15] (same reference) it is 5.8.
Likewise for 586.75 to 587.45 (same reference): 5.8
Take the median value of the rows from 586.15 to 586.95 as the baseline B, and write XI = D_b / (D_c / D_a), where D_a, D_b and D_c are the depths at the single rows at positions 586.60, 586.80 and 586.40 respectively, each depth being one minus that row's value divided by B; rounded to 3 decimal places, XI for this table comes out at 0.019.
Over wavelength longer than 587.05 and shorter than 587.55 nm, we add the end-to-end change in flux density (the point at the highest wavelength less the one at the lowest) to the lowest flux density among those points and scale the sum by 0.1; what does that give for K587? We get 1.46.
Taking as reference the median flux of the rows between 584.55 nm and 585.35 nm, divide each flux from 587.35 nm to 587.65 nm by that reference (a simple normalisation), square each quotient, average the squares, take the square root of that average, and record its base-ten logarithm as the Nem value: 0.020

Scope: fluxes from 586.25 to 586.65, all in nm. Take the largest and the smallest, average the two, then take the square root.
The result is 3.73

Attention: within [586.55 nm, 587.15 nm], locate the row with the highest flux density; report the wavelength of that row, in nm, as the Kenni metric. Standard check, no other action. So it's 586.60 nm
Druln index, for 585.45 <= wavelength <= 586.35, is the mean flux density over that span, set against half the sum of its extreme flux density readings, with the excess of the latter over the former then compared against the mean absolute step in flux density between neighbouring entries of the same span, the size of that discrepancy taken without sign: 0.4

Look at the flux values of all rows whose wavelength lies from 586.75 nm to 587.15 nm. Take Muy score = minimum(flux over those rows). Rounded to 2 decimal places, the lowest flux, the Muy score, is 13.13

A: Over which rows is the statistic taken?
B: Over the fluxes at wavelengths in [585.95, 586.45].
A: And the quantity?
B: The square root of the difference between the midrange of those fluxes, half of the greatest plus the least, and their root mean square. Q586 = 0.43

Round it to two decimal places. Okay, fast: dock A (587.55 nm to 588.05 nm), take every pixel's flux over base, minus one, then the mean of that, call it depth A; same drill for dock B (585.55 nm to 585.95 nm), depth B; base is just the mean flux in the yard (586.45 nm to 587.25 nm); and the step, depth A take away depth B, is -0.02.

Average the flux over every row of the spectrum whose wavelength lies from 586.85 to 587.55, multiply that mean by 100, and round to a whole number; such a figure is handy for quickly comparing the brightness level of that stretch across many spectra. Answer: 1363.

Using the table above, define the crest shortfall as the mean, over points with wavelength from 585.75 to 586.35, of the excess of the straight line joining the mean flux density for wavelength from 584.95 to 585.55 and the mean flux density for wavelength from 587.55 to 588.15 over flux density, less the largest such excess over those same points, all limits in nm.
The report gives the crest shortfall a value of -0.8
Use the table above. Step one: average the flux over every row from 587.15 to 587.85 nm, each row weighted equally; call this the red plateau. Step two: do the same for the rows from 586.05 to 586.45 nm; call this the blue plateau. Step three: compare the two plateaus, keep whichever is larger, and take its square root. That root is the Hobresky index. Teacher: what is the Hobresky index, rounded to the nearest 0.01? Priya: 3.81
